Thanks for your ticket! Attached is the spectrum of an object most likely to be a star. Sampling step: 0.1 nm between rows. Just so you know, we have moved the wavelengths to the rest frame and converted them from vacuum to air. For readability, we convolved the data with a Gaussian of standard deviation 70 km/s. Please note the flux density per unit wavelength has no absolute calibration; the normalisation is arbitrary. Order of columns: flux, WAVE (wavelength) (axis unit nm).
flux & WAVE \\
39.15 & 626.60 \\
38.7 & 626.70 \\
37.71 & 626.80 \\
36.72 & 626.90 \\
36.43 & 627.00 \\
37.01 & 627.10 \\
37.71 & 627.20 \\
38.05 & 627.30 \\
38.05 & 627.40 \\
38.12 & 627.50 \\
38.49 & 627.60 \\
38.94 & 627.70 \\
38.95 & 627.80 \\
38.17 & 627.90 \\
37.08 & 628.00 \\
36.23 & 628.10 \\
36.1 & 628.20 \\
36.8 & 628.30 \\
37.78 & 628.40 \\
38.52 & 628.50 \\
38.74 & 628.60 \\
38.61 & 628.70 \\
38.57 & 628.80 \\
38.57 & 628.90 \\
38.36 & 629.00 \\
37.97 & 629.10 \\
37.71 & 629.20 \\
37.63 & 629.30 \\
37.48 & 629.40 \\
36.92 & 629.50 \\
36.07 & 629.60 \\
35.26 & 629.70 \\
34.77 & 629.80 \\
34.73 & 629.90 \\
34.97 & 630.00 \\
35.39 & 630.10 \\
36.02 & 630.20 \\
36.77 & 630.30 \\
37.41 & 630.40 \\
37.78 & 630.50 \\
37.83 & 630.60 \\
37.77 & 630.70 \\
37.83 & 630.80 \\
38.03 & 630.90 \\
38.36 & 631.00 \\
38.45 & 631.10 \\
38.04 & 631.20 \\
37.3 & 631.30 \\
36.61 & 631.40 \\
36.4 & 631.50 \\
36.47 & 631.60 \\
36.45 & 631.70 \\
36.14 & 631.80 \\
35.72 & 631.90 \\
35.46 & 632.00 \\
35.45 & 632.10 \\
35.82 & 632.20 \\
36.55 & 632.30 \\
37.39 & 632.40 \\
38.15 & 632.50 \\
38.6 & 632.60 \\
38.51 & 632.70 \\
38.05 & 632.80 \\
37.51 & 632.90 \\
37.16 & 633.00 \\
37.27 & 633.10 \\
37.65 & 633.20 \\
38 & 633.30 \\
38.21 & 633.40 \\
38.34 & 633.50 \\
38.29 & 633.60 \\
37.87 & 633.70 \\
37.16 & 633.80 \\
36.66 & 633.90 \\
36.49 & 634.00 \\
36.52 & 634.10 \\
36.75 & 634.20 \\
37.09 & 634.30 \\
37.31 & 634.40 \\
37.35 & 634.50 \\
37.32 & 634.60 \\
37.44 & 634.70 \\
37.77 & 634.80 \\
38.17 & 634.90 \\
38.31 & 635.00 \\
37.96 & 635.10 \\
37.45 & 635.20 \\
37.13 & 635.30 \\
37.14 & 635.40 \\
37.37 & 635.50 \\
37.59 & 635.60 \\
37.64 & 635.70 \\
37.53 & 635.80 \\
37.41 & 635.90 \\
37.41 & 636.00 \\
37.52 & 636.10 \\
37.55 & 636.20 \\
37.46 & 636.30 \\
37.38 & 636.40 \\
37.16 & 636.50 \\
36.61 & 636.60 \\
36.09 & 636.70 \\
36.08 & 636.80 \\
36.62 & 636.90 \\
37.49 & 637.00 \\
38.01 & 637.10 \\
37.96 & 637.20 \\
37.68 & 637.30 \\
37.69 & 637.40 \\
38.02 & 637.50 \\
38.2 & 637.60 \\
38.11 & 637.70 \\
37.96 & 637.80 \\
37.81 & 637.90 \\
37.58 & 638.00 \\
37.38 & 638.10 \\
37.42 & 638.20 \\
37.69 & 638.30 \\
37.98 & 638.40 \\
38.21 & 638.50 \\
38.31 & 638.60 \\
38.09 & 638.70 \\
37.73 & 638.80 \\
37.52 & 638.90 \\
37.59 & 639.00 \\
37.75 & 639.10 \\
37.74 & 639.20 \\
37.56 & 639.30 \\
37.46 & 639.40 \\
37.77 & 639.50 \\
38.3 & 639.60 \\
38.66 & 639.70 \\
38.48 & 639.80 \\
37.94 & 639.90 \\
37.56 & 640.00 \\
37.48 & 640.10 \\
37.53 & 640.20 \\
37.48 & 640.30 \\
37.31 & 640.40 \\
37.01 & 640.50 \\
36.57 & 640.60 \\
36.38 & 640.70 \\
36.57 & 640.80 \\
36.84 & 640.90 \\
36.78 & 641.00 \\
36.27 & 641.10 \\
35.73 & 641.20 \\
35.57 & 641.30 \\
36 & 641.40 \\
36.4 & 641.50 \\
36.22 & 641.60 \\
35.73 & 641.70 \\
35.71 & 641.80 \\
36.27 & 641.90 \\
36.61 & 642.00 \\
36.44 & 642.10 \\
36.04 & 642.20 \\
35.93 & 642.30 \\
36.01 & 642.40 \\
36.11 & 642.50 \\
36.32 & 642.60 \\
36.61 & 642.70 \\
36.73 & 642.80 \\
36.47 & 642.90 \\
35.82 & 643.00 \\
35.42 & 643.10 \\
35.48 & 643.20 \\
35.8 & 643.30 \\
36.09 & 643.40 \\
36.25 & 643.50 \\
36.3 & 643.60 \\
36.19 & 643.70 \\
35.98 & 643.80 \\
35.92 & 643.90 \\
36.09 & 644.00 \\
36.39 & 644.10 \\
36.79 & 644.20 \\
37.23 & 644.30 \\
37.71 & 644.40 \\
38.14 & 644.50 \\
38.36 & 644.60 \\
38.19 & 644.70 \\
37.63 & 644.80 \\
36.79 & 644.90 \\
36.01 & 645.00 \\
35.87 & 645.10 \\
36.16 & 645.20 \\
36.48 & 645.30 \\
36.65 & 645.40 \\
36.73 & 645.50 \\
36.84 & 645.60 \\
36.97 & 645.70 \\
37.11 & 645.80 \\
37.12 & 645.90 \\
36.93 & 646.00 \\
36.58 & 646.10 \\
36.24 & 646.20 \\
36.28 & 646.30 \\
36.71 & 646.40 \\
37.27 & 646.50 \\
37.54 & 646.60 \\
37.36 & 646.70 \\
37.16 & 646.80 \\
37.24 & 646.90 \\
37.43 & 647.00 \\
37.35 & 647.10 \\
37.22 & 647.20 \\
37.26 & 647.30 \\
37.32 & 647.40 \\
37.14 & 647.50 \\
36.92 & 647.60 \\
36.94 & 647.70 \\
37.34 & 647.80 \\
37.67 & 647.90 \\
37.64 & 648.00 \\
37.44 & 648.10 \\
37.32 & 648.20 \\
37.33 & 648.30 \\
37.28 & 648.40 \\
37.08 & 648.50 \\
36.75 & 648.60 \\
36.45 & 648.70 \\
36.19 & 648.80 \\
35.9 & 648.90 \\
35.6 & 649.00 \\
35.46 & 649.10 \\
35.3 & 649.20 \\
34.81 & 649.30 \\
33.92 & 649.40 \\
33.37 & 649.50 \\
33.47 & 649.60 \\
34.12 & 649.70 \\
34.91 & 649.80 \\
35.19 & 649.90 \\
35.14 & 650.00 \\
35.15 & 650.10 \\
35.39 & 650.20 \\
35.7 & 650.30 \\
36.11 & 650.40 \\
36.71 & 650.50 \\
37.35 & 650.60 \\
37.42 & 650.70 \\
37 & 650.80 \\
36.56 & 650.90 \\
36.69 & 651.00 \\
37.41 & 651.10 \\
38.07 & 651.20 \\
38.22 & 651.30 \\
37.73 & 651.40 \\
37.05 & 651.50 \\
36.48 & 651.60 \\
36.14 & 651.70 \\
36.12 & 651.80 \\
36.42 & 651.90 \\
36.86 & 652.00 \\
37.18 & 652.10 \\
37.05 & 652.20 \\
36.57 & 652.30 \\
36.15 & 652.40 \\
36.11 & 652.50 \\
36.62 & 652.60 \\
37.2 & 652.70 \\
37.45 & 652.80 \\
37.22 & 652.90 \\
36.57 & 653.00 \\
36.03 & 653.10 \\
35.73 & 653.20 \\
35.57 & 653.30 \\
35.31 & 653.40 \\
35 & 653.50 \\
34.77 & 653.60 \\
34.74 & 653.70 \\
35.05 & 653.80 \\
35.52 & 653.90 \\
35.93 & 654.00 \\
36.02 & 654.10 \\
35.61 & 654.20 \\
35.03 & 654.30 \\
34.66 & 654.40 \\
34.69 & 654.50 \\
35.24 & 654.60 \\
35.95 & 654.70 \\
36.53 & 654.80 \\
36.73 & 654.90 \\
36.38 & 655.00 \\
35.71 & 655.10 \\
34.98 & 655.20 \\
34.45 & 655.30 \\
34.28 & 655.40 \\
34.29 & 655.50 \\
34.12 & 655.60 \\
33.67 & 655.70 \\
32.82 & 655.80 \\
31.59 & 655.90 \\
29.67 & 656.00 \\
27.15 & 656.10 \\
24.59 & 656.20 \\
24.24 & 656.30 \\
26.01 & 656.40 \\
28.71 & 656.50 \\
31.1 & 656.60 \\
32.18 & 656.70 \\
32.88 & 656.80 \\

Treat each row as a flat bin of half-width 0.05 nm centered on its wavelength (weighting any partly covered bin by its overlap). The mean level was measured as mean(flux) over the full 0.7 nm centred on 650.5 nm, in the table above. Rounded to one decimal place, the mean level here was 36.5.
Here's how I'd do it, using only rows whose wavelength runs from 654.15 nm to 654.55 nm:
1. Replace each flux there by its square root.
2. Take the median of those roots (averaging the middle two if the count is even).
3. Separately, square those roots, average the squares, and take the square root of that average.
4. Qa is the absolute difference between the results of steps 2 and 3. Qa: 0.012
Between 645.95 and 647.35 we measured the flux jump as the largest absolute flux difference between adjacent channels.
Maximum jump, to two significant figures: 0.56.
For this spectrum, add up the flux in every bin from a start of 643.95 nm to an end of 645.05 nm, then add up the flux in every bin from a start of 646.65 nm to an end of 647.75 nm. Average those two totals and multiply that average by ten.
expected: 4093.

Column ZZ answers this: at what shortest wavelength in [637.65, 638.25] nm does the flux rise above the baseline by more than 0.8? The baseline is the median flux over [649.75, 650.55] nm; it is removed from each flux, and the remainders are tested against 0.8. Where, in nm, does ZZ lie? 637.70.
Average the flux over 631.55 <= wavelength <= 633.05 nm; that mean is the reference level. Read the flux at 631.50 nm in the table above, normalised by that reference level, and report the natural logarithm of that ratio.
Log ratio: -0.01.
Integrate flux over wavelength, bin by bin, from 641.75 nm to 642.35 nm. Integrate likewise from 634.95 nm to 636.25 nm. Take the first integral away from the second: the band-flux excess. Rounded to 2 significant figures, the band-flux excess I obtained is 27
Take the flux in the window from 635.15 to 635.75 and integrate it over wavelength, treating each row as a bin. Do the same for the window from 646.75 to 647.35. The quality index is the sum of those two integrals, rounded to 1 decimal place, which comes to 44.8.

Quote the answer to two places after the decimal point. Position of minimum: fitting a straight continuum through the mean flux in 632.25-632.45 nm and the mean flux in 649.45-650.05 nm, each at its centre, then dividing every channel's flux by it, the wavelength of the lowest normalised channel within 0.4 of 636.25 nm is 636.60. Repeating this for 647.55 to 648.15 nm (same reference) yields 647.60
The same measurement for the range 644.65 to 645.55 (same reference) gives 645.10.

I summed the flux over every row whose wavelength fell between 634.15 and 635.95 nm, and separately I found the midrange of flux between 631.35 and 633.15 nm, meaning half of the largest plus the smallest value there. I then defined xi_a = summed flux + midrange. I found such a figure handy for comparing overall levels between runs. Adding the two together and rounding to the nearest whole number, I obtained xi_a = 712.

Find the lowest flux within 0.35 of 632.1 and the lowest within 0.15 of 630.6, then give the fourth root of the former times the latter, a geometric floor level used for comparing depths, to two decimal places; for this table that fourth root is 6.05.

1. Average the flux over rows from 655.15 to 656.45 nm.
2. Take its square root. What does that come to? 5.56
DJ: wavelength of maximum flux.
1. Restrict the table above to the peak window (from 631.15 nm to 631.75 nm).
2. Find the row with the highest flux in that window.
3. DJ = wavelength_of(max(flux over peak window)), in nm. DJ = 631.20 nm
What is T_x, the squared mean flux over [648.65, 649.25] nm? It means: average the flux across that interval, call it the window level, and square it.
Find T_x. 1283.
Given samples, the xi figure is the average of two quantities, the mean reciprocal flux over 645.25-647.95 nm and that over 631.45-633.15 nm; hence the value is 0.0271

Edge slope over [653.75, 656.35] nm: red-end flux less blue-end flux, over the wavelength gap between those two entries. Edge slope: -4.3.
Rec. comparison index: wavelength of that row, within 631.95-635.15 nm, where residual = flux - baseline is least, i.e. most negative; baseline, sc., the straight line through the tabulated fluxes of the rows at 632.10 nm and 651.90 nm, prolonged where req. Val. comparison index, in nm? 632.10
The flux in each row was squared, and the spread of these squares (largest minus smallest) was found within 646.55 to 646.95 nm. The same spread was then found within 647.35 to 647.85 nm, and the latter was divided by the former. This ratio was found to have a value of 1.1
